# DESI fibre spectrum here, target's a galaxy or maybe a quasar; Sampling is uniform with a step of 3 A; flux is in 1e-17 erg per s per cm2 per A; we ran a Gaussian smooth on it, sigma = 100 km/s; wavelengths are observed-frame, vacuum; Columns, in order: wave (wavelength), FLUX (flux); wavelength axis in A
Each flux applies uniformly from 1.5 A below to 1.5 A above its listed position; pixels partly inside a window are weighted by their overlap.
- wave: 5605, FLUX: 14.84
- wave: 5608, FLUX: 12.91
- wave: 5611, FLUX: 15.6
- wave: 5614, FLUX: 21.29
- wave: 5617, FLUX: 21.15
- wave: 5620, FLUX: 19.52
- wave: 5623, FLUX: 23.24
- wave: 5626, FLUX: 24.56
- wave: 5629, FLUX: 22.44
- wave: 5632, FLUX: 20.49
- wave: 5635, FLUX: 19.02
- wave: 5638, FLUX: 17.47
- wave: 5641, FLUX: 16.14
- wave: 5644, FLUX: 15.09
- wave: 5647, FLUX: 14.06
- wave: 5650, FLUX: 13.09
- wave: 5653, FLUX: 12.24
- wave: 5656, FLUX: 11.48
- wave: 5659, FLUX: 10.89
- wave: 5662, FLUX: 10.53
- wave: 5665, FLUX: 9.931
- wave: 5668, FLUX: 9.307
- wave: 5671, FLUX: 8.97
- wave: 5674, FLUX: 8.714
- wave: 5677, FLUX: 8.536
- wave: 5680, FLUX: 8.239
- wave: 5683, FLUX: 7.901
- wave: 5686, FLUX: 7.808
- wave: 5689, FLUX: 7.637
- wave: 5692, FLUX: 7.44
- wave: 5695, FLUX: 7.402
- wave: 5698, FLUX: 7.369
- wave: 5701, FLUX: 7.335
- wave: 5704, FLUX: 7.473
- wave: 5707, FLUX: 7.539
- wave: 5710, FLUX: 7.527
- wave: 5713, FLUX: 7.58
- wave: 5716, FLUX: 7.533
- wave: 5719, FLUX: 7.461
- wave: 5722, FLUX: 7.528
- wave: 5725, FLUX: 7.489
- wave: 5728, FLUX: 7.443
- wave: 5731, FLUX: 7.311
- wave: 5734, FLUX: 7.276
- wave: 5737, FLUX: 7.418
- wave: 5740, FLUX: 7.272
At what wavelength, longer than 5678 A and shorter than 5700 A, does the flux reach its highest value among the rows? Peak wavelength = 5680 A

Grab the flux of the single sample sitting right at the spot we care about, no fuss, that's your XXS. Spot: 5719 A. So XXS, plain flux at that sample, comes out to 7.461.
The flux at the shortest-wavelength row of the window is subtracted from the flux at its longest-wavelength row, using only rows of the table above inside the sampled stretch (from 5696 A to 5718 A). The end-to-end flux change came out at 0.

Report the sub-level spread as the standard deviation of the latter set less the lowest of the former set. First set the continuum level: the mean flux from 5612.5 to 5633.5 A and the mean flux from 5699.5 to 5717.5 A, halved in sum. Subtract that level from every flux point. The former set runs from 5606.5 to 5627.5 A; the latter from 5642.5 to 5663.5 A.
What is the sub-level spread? 3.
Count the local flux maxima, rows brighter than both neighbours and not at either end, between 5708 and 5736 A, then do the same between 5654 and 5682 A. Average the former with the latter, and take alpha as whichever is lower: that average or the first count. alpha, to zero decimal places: 1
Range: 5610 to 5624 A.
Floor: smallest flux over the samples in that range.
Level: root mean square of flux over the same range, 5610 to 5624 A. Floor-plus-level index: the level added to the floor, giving 36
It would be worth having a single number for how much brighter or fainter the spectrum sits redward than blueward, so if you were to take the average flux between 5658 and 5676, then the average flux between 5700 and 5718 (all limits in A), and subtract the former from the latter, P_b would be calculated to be -2.2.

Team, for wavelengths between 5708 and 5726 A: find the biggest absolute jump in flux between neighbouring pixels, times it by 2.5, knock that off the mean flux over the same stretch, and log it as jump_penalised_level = 7.3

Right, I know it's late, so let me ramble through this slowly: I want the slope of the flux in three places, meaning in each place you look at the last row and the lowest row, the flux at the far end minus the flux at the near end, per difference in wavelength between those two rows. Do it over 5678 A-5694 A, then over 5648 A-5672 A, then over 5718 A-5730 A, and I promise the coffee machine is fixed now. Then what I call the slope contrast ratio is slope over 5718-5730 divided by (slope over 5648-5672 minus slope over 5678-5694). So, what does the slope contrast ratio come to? 0.015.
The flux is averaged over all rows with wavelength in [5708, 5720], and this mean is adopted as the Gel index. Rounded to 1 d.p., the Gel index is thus 7.5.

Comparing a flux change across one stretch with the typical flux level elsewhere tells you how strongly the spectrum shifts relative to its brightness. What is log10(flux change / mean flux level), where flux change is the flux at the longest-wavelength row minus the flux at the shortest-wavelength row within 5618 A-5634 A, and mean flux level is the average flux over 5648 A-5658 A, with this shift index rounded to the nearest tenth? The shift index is -1.1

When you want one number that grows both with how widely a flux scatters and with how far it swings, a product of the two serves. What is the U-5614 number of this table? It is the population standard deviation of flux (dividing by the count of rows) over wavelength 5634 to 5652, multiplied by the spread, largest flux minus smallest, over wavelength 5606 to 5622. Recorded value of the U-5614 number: 16.8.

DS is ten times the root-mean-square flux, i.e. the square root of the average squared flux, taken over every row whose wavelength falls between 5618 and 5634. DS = 221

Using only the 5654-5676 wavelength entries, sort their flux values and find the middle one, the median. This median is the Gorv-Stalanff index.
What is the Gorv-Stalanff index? 9.9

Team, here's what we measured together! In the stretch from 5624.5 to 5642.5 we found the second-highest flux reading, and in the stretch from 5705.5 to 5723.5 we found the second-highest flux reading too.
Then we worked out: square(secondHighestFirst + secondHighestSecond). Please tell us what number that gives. 899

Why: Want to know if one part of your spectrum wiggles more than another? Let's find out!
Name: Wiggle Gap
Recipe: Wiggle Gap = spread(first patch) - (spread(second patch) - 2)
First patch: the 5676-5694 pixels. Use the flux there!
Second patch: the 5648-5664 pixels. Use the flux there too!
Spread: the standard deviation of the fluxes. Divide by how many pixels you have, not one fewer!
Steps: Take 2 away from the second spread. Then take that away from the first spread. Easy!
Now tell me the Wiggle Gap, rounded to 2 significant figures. 1.4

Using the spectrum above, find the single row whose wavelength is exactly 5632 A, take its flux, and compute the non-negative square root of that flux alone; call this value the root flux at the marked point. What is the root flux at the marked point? 4.5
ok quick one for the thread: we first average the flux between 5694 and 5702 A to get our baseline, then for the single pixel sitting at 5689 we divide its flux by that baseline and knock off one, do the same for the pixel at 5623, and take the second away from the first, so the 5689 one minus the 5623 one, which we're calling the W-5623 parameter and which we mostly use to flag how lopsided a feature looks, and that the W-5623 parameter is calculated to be -2.1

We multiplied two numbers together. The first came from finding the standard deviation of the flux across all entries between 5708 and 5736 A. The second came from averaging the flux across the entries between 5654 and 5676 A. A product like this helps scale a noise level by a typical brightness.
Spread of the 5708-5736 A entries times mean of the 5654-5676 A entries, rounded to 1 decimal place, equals 1.0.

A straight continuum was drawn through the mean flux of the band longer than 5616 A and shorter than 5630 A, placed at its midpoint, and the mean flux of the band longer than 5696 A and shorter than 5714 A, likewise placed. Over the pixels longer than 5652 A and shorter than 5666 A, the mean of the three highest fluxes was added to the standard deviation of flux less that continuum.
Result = 11.6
